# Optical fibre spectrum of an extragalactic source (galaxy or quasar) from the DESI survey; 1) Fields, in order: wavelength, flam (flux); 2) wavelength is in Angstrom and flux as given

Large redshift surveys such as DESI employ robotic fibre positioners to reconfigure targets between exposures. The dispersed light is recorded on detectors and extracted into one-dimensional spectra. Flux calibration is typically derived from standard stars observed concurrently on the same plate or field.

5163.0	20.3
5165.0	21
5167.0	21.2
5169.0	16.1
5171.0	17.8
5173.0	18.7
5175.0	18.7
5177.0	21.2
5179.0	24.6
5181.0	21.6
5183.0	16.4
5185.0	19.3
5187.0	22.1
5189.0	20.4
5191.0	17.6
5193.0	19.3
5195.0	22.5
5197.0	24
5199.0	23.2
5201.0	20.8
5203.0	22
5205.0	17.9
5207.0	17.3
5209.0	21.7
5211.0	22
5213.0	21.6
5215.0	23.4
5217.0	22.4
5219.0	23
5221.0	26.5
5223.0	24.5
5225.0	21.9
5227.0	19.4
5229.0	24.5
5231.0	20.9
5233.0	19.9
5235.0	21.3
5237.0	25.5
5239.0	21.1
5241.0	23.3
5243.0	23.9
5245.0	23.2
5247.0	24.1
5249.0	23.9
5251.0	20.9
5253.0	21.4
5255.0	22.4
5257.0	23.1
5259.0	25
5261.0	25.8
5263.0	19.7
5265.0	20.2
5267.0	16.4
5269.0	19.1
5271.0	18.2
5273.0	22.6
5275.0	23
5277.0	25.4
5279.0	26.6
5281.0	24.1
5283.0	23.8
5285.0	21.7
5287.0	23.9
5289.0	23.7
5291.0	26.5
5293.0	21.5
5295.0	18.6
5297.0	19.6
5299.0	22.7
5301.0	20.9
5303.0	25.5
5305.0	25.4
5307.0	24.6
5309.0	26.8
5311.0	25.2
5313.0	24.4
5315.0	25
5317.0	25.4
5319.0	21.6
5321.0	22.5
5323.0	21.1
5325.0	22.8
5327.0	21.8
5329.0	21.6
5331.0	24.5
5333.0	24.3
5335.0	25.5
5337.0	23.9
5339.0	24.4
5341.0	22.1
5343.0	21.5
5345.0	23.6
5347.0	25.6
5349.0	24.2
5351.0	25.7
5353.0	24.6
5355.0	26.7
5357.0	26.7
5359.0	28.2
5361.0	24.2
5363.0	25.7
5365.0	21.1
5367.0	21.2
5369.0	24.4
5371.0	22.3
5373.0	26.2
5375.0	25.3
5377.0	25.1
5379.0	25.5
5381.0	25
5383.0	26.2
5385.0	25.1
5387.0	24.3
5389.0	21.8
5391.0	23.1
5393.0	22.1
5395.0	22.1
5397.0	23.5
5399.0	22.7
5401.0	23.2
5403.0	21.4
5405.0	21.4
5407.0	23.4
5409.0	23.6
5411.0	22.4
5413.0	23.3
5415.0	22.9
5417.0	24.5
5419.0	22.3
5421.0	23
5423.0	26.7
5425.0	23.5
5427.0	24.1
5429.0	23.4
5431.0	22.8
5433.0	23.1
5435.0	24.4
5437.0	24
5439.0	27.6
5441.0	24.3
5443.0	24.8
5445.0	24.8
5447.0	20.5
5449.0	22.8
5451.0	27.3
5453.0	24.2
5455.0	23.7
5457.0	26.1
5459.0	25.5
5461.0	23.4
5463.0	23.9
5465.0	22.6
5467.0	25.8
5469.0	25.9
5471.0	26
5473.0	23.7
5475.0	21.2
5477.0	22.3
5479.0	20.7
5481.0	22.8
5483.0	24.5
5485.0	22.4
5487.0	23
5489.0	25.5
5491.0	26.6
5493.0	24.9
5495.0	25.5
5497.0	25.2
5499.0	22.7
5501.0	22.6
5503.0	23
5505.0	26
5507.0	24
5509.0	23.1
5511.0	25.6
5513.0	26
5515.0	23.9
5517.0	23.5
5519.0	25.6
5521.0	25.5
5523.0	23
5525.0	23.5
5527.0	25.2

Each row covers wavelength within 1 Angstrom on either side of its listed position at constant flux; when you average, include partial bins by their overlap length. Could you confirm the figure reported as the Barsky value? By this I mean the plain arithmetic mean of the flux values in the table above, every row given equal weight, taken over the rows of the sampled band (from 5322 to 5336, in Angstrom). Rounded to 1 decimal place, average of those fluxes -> 23.1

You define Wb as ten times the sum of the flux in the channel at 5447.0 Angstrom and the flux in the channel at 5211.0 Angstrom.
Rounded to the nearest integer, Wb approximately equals 425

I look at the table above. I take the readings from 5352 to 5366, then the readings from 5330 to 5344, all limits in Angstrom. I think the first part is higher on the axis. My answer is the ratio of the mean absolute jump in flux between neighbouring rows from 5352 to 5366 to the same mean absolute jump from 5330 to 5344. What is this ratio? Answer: 2.1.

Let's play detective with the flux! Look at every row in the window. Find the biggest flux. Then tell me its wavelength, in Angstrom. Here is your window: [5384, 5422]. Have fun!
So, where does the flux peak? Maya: 5385.0 Angstrom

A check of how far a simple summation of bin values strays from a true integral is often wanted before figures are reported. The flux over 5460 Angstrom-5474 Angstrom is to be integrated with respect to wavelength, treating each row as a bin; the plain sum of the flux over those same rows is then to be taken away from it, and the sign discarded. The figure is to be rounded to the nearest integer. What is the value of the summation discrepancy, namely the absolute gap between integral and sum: 171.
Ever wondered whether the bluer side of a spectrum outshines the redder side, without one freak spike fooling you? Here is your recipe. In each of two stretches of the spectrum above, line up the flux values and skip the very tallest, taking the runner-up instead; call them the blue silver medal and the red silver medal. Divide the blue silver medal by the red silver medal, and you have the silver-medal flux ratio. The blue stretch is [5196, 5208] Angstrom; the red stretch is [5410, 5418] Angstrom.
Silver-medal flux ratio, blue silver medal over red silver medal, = 1.00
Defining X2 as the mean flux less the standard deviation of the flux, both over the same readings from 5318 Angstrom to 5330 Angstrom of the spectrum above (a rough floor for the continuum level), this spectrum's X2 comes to 21.3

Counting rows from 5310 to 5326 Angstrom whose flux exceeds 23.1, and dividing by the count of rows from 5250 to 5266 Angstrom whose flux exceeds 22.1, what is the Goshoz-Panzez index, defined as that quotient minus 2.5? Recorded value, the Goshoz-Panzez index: -1.50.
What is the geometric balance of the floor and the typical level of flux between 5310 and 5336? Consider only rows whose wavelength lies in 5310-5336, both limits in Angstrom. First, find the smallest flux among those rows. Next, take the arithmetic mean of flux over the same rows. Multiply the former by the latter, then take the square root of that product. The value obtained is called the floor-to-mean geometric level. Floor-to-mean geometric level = 22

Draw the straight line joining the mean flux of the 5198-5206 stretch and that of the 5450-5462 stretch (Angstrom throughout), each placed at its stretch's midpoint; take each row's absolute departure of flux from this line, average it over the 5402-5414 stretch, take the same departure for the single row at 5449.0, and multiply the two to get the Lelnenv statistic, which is 3.6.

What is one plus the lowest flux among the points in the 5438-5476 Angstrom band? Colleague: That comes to 21.5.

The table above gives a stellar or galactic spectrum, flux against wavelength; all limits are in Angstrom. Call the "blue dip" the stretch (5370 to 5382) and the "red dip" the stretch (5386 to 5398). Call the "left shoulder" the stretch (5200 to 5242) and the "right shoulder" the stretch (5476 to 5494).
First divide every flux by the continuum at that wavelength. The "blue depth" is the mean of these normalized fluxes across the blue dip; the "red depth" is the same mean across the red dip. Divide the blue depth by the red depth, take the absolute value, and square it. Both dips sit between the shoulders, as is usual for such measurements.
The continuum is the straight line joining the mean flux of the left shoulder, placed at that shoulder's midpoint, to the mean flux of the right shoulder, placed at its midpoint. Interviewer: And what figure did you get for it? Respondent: 1.20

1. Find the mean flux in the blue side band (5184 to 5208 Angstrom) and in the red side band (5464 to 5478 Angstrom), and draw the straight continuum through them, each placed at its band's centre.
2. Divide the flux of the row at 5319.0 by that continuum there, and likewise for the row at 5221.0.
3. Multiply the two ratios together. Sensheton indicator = 1.25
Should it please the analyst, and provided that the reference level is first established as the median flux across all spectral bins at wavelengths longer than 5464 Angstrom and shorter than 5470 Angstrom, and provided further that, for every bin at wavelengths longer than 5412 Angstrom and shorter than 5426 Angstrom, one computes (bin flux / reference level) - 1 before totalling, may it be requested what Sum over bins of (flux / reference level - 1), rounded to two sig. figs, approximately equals -0.56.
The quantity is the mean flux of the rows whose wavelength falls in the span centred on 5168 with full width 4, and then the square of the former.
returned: 348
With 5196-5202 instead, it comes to 514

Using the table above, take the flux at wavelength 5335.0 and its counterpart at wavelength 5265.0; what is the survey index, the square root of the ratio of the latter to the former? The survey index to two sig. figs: 0.89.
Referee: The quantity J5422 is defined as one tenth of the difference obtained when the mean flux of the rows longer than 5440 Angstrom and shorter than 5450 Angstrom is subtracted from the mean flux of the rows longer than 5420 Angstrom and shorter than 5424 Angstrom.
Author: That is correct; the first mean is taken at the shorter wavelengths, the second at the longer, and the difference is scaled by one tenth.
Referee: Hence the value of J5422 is 0.14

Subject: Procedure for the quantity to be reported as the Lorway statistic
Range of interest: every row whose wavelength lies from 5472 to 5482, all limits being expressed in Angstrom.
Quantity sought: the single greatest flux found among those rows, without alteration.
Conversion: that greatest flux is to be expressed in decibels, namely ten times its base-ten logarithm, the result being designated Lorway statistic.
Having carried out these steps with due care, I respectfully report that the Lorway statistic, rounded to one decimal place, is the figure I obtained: 13.7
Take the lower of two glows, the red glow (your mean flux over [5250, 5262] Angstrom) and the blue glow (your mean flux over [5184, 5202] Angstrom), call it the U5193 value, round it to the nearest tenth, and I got 21.0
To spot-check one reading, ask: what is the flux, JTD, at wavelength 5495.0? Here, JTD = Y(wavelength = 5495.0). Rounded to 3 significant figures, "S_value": 25.5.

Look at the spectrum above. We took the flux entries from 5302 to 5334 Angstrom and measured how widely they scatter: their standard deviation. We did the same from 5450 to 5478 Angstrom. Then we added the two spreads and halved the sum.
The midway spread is 1.7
